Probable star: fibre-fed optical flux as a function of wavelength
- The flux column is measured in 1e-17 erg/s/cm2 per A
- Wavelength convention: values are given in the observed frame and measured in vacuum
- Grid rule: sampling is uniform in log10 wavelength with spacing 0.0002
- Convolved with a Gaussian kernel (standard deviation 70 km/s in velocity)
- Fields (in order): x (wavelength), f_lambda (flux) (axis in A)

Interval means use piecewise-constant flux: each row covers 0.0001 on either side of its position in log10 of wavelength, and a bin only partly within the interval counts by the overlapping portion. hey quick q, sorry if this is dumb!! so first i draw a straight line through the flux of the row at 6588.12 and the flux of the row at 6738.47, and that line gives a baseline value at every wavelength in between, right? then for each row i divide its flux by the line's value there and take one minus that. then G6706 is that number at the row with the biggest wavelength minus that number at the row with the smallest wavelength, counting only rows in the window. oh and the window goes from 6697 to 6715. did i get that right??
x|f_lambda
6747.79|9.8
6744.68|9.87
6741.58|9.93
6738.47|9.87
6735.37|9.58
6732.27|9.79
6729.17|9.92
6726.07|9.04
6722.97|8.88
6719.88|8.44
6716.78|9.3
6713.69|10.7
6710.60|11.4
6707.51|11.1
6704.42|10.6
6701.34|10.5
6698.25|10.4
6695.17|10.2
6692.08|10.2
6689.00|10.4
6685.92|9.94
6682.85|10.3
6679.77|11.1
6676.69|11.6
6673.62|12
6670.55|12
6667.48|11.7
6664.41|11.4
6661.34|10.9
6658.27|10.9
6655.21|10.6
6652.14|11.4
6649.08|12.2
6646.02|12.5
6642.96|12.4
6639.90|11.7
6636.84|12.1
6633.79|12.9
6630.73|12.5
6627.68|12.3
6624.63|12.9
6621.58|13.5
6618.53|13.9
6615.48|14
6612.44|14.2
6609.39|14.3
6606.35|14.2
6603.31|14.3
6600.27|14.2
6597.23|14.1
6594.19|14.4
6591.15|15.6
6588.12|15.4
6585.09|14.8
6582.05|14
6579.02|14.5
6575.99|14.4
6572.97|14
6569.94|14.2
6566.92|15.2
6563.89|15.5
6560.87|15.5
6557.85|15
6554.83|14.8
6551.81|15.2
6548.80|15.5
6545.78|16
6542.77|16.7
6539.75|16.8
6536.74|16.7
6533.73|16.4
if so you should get -0.076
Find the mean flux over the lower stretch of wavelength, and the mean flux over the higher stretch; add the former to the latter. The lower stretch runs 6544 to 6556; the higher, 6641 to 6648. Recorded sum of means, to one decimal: 27.8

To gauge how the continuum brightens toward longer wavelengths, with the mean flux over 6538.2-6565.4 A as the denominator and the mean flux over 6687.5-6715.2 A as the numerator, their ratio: 0.68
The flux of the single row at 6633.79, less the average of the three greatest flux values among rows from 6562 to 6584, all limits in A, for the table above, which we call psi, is -2.17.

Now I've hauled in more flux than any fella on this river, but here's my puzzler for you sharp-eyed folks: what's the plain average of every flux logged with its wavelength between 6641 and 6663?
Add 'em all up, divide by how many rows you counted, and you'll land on 11.6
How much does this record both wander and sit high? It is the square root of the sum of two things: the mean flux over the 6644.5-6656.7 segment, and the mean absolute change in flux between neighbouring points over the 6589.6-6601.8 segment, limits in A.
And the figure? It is 3.49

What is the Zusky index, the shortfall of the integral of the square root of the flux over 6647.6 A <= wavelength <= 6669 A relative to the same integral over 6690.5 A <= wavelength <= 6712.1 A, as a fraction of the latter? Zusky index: 0.0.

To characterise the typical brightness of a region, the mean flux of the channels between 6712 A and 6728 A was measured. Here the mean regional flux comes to 9.3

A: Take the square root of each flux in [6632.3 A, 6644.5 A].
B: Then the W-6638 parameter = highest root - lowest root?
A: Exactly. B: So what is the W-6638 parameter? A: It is 0.171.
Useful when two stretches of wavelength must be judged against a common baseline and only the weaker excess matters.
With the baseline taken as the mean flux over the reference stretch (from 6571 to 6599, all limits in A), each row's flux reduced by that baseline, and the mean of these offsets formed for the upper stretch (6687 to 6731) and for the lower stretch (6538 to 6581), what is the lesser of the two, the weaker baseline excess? -4.5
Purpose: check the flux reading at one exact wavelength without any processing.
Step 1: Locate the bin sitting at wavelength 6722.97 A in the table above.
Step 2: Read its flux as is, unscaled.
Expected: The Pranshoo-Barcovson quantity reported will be 8.88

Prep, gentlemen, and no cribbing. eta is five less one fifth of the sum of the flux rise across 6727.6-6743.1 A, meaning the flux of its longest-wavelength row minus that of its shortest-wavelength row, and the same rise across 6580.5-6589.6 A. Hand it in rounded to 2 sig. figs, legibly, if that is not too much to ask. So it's 4.7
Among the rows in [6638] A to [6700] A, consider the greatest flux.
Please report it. 12.5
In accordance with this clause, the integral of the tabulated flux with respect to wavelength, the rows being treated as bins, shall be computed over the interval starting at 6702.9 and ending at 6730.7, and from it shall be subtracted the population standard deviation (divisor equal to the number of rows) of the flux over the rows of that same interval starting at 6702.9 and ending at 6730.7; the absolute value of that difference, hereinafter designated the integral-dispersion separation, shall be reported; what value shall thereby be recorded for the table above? 275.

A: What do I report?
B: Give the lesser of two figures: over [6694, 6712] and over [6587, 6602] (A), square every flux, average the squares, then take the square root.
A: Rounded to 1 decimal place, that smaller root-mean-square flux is 10.7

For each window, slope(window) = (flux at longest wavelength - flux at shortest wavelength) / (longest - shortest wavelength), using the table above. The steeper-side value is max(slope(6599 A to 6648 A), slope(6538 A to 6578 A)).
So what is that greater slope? -0.037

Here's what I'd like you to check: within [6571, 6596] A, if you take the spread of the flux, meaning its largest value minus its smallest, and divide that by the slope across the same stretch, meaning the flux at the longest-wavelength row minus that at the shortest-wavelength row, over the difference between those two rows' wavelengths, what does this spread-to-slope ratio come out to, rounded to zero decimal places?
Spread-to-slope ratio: 85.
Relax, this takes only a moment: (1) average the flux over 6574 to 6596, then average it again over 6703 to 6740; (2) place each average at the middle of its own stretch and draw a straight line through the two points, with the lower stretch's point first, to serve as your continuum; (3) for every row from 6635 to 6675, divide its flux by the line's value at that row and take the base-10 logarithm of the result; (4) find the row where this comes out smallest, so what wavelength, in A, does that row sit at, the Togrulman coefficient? 6655.21 A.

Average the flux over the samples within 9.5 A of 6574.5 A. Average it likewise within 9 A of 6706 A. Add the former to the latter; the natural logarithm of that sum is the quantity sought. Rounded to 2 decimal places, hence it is 3.23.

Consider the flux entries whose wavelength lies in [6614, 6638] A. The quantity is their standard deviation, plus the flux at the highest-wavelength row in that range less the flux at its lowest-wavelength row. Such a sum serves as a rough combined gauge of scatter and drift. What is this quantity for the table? -1.2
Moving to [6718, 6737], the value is 1.7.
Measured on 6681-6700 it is 0.3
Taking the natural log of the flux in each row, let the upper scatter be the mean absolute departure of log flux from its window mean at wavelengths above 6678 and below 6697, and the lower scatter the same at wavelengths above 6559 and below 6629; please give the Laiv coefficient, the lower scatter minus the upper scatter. 0.014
